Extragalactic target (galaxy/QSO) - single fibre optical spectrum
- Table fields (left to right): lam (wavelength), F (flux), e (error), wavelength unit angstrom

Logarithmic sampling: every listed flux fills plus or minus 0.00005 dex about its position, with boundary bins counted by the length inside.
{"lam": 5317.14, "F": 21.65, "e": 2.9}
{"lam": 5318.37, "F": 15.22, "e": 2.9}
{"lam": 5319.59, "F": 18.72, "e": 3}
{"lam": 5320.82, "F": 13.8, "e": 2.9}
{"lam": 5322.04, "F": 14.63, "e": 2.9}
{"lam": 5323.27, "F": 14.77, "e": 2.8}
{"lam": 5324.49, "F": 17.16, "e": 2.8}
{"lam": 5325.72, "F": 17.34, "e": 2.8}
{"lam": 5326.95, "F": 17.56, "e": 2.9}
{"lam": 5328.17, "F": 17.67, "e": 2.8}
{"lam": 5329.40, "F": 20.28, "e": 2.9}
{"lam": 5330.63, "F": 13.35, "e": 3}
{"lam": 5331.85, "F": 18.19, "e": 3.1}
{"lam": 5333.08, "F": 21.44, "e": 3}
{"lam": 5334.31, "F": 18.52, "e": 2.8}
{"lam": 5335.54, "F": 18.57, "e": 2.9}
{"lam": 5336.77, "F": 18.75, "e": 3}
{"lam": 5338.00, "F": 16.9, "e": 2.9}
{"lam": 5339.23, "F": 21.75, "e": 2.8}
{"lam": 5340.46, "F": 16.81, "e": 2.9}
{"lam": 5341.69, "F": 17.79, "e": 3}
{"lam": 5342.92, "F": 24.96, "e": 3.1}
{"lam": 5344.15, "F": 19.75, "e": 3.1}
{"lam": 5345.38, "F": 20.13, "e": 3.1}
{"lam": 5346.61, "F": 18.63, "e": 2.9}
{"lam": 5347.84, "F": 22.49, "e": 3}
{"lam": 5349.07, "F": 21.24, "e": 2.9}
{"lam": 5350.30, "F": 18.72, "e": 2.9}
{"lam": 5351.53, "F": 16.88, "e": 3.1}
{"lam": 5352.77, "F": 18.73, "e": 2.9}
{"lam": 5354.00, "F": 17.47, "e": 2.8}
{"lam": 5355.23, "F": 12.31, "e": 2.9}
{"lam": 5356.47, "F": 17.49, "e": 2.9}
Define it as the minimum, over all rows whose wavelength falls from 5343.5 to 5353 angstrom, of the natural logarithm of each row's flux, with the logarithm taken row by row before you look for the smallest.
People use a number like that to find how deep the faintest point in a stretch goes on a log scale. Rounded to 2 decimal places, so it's 2.83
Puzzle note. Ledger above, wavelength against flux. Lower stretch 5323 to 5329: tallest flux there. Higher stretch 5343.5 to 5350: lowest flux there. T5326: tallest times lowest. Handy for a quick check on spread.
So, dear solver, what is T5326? 329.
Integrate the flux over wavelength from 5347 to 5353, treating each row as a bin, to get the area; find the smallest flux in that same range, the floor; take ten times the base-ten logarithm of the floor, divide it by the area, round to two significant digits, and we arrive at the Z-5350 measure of 0.10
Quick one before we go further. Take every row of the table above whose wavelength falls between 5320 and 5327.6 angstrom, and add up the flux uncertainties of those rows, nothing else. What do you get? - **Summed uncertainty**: 17.1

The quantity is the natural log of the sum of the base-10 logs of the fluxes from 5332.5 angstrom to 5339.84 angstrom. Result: 2.04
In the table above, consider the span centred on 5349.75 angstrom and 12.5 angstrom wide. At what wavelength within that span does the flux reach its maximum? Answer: 5347.84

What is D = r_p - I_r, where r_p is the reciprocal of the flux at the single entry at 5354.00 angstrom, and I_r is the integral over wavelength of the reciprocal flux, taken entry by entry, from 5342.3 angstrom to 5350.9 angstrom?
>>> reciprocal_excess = -0.360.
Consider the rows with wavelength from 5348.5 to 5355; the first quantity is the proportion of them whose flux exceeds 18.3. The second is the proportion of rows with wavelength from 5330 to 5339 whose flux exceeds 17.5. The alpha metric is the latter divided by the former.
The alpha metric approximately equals 1.19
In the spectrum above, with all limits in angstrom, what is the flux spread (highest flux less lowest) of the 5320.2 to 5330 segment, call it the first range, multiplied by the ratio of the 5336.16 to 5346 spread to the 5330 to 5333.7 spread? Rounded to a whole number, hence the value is 7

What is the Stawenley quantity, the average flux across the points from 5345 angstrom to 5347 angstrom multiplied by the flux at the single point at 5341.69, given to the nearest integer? 345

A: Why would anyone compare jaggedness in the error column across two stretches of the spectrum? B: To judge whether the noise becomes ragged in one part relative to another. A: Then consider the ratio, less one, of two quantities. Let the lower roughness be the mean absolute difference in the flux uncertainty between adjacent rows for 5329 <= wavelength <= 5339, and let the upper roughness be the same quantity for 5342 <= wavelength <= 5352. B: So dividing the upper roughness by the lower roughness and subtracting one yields -0.25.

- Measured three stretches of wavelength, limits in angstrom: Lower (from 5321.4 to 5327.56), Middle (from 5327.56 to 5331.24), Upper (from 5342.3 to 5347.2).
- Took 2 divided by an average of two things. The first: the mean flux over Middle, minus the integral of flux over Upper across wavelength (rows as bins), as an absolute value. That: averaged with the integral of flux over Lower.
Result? 0.022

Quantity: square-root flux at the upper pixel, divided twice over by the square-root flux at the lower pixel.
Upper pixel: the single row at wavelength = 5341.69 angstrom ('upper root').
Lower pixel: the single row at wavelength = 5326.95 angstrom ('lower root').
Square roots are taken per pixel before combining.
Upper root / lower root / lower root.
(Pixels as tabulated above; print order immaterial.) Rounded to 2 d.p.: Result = 0.24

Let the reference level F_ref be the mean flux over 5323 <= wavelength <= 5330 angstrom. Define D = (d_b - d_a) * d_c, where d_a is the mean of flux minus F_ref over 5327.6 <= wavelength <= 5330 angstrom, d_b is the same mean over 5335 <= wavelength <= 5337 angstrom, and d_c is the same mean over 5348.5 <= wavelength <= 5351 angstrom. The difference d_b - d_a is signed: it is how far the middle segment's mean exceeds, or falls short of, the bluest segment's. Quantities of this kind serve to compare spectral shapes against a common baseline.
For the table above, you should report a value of -0.8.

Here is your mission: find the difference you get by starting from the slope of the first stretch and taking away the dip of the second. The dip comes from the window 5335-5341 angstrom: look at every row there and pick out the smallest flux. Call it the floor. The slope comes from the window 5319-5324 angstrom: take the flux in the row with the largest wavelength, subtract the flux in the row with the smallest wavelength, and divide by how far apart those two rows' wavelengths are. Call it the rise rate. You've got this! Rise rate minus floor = -17.9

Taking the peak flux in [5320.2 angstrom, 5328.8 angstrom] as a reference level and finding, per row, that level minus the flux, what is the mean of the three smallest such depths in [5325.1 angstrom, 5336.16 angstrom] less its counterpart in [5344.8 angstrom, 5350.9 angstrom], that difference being 1.2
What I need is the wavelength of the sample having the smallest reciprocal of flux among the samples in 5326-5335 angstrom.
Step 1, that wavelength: 5333.08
